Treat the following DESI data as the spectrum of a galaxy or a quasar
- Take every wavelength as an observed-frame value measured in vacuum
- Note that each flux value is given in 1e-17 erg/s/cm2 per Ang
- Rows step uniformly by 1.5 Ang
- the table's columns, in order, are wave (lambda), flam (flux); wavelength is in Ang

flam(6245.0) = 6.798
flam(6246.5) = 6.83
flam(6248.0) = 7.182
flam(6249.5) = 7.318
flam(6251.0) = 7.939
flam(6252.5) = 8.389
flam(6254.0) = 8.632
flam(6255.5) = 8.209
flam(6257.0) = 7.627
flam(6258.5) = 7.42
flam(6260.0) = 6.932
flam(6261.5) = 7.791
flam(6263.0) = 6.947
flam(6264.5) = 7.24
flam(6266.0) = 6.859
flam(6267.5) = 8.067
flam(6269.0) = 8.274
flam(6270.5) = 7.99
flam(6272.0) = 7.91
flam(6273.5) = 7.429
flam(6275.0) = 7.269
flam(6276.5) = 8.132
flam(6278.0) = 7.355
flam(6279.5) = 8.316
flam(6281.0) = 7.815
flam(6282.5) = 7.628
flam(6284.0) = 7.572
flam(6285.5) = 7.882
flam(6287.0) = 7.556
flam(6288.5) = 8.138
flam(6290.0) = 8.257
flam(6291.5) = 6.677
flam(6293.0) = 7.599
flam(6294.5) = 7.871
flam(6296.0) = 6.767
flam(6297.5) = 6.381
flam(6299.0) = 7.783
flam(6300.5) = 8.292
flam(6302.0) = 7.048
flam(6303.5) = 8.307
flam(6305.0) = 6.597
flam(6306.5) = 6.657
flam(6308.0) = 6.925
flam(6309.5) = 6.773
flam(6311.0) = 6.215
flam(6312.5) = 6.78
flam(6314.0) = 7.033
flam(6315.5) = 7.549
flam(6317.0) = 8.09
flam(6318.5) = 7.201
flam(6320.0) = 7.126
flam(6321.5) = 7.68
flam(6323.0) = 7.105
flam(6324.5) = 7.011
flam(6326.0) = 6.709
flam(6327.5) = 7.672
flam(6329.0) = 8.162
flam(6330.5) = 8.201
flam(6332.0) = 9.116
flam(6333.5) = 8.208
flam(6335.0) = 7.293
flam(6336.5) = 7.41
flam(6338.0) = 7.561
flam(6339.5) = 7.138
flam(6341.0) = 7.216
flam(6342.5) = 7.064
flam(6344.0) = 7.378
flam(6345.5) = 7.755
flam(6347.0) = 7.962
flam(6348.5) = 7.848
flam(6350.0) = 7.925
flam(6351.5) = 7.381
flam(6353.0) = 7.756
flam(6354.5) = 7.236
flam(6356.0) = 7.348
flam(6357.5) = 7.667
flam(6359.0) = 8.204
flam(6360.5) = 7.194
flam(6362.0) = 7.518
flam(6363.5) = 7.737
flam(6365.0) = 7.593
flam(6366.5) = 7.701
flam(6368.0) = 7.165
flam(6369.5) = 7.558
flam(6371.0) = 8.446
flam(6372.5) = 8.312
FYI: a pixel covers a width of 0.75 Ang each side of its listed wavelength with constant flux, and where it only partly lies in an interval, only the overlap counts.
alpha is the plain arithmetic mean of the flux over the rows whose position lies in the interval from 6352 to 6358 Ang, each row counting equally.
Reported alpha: 7.5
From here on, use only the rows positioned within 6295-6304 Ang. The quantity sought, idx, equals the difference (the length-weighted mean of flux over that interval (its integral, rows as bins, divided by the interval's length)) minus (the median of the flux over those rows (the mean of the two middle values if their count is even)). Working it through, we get 0.002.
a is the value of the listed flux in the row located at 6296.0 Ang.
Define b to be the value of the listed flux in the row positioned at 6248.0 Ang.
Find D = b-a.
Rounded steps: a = 6.767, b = 7.182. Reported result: 0.4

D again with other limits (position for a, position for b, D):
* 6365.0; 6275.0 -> -0.3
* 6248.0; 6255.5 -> 1.0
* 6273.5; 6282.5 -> 0.2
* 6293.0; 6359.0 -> 0.6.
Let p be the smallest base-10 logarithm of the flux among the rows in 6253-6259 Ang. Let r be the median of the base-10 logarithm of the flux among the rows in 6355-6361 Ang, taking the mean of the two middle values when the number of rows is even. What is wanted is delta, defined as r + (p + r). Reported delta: 2.62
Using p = 0.87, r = 0.875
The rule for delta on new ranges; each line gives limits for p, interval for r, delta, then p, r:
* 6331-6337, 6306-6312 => 2.52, 0.86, 0.827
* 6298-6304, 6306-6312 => 2.50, 0.85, 0.827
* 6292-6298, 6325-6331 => 2.60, 0.80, 0.898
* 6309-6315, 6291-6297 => 2.50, 0.79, 0.856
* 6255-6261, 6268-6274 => 2.64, 0.84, 0.900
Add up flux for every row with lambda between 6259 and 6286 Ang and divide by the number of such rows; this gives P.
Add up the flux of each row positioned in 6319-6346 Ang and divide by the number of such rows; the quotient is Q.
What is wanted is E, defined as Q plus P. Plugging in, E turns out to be 15.18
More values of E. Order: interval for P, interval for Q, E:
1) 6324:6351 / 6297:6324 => 14.84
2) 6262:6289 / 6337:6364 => 15.24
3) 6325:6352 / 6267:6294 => 15.44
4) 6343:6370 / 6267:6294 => 15.38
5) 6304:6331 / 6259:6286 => 14.83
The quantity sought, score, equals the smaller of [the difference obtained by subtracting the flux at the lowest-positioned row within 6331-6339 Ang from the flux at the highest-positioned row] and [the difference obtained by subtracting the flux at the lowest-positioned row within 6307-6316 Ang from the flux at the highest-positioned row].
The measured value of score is -1.6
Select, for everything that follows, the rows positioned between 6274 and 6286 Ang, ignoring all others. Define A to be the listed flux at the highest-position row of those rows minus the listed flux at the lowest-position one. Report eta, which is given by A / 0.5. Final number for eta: 1.2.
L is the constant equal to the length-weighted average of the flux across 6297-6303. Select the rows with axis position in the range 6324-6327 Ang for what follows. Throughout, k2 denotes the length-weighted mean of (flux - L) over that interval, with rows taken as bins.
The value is -0.5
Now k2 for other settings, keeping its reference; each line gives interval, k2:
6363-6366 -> 0.2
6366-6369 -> 0.0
